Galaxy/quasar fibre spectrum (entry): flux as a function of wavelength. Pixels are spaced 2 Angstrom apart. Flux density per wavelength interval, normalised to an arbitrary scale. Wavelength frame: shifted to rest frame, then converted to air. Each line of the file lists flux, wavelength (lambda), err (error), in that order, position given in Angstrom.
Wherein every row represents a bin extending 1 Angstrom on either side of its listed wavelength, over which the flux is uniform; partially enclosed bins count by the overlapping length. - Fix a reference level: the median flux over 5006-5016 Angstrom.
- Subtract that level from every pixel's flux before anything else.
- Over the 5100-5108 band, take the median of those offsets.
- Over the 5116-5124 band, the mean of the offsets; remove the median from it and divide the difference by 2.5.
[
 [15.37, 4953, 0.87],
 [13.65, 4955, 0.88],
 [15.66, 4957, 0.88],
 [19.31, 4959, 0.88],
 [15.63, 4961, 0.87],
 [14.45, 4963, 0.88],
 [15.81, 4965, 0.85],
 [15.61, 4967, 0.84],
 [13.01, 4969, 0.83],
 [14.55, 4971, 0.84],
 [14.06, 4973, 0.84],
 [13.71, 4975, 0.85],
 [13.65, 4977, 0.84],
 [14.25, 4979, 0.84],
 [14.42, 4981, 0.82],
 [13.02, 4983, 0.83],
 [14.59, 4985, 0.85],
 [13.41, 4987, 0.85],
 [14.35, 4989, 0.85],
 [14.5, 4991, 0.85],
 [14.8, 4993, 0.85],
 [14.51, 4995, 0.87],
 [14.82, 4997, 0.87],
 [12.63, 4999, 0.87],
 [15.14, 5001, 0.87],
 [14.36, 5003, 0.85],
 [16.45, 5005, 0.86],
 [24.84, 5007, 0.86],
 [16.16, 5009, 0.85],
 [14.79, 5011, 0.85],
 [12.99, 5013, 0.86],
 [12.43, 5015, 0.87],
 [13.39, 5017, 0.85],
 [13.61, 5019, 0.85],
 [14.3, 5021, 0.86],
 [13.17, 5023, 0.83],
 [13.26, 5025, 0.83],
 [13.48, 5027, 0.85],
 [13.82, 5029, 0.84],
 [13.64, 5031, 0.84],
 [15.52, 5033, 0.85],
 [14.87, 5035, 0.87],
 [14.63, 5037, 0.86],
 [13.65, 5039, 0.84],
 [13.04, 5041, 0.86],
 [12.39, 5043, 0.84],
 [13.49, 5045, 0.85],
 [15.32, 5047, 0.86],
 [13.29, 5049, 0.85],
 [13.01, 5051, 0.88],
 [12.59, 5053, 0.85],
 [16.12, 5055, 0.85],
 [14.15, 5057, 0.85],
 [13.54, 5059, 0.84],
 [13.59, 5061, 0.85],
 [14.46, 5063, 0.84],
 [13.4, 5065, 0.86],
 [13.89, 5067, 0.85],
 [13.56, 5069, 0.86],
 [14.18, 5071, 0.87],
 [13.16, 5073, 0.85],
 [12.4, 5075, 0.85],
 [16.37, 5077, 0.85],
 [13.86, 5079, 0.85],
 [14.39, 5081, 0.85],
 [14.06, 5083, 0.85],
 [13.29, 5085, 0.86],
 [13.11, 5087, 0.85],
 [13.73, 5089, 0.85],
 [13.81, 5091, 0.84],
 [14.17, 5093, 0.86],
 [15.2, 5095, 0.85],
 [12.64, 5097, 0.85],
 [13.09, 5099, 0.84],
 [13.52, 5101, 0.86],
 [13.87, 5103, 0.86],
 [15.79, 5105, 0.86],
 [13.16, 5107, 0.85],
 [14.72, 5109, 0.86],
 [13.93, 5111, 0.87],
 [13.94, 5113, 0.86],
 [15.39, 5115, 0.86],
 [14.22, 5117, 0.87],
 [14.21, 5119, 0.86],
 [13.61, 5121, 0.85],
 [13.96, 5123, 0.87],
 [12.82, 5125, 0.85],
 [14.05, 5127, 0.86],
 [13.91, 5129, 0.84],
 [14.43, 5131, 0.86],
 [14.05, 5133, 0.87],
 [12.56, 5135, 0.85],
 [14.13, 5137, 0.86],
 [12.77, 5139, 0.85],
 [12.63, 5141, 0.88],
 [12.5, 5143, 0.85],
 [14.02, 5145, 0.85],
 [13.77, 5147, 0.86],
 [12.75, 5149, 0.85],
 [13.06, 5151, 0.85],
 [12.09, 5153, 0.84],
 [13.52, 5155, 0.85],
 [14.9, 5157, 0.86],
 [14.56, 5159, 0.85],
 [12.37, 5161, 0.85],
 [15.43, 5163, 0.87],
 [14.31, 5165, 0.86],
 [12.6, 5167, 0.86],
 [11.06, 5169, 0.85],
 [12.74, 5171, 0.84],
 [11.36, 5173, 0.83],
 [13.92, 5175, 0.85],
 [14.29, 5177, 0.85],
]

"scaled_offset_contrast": 0.12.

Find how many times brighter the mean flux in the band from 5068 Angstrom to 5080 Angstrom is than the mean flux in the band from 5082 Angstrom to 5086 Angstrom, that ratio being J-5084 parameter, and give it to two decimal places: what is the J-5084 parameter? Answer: 1.02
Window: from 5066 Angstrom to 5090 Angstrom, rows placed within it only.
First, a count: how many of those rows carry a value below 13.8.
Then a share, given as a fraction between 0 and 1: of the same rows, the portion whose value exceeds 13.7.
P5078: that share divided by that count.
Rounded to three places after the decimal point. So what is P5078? 0.097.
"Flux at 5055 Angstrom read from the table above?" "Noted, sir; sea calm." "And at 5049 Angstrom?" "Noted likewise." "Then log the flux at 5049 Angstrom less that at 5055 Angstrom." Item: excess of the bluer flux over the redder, -2.8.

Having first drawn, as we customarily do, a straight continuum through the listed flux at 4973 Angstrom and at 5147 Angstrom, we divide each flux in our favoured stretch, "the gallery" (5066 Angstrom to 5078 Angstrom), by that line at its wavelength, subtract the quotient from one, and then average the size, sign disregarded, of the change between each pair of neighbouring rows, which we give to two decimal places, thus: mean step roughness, 0.10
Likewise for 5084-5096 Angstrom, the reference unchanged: 0.03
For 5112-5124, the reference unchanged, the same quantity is 0.05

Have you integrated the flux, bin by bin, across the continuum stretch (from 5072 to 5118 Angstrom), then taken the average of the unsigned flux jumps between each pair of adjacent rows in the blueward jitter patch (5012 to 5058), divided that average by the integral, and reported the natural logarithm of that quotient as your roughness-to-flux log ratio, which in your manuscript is -6.53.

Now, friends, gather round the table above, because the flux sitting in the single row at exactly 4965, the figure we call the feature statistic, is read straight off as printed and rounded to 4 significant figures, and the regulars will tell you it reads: 15.81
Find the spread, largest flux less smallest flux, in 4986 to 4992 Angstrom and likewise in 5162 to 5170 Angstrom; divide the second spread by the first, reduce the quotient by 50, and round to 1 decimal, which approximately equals -46.0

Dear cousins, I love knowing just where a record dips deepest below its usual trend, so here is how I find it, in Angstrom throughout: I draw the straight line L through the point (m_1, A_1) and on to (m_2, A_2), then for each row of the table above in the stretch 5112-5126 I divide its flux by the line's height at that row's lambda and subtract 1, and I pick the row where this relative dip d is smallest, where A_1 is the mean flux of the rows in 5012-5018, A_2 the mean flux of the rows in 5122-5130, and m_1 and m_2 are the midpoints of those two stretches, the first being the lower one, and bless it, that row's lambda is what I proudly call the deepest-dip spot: 5125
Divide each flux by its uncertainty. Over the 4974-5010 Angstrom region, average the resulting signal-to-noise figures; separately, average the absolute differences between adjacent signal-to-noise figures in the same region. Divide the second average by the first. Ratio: 0.123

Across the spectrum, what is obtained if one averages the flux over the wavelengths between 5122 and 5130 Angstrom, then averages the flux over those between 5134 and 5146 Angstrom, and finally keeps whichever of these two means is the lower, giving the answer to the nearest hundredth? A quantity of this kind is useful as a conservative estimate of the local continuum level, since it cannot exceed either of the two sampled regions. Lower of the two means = 13.10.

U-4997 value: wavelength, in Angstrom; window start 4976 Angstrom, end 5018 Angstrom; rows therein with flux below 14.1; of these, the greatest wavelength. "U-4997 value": 5017 Angstrom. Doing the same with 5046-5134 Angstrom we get 5133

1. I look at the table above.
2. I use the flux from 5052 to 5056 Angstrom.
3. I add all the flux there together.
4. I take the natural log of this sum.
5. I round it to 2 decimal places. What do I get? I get 3.36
